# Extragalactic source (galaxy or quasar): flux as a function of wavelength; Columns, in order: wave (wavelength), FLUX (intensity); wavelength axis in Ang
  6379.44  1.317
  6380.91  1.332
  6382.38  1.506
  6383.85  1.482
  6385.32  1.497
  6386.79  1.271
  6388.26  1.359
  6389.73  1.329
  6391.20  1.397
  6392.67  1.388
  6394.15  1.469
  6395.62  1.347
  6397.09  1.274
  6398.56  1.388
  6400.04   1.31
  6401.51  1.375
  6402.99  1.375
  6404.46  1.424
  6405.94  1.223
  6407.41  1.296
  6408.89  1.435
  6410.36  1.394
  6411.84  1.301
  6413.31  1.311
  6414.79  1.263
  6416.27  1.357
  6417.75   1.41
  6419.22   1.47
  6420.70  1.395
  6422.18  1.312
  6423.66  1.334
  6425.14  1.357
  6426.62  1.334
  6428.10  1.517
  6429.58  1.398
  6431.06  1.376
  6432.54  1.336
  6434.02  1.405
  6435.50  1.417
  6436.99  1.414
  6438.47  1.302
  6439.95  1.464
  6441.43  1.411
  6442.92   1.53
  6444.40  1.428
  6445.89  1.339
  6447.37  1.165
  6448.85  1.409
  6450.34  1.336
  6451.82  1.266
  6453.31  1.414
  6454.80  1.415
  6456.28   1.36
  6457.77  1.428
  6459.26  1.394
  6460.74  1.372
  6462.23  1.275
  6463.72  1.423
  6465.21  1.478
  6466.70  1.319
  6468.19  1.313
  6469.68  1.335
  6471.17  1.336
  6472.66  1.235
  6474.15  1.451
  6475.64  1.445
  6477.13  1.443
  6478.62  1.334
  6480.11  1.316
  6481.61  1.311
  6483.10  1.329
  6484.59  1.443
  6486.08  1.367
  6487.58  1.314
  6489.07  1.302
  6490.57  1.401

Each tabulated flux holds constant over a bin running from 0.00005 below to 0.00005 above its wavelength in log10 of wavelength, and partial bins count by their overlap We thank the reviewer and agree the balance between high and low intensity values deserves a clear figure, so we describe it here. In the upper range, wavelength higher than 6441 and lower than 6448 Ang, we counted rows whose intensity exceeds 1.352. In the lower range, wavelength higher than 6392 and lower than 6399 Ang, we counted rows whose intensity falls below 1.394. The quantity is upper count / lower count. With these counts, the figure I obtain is 0.75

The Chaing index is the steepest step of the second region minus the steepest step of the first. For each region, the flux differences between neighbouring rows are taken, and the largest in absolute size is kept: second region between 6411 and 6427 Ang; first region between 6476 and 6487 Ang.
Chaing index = -0.020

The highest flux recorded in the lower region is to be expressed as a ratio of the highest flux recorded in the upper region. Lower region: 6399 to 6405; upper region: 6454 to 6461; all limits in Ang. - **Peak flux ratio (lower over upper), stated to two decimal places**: 1.00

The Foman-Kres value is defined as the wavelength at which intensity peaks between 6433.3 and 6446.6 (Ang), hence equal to 6442.92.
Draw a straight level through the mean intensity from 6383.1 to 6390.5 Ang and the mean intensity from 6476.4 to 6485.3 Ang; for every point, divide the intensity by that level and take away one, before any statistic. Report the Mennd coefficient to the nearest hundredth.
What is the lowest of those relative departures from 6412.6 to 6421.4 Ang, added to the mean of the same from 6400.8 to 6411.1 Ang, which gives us -0.10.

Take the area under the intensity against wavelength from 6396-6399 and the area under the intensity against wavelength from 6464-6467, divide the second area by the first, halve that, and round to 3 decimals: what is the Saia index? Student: 0.531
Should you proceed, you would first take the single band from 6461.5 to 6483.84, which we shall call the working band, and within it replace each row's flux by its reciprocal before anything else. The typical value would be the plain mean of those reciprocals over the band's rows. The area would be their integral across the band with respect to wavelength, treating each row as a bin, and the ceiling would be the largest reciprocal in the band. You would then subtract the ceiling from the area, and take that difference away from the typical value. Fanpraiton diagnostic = -15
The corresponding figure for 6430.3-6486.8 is -40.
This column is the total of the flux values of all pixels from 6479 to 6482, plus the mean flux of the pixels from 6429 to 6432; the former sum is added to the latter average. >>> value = 4.01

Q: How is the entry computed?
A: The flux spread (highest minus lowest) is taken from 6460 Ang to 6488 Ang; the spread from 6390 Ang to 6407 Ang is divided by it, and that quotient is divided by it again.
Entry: 4.2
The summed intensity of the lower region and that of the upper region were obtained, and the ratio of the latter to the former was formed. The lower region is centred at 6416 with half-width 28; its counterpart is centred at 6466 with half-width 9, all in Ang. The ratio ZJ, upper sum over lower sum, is 0.31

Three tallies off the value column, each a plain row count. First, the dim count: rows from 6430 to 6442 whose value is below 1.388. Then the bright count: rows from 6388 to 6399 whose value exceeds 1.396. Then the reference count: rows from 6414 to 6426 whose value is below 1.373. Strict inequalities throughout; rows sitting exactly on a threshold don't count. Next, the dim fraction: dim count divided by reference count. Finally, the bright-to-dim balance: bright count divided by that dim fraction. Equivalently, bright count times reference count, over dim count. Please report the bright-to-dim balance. 3.3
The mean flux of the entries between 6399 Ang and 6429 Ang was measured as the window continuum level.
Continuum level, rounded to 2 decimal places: 1.36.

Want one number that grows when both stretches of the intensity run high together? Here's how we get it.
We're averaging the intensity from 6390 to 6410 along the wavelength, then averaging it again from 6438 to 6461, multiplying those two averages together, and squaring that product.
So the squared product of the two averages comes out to 3.52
